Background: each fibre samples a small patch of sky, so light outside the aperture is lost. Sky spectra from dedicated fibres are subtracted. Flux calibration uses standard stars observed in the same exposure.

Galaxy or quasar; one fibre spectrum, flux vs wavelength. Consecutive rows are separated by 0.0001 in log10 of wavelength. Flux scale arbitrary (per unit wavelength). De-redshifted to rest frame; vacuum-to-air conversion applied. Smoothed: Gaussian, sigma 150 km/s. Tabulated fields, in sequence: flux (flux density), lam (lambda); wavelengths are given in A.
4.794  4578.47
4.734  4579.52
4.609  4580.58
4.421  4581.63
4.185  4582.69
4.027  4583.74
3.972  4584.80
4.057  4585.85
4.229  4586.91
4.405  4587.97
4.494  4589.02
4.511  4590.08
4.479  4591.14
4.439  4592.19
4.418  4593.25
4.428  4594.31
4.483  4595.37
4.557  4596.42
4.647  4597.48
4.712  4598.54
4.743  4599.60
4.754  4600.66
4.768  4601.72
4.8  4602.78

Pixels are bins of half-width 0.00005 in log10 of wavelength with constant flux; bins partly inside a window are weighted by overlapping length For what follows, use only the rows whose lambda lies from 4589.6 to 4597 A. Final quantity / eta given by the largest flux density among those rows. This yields 4.557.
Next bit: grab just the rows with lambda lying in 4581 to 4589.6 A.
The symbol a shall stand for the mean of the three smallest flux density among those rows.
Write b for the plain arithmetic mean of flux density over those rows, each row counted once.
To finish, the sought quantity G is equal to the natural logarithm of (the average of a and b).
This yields 1.42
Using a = 4.02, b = 4.22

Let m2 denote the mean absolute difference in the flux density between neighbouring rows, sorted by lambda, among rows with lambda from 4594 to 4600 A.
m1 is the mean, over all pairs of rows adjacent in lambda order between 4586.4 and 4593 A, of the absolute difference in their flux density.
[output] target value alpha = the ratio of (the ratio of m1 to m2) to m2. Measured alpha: 18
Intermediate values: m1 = 0.071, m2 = 0.06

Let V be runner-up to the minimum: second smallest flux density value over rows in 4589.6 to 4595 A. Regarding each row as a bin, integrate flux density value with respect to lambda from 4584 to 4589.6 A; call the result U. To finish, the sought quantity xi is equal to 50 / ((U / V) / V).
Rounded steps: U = 24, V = 4.428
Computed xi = 41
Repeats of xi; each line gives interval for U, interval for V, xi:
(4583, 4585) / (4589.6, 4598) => 122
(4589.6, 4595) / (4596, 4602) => 45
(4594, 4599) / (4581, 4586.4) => 35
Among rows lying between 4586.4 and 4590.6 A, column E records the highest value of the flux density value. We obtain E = 4.511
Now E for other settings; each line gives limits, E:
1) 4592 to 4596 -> 4.483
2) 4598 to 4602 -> 4.768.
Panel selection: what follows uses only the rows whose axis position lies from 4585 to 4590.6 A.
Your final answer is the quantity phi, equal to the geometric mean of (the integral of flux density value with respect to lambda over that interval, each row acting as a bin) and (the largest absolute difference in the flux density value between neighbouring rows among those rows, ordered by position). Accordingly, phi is 2.1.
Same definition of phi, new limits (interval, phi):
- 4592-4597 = 1.3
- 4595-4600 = 1.4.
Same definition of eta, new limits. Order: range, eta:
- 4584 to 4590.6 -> 4.511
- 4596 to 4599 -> 4.712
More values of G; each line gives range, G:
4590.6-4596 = 1.49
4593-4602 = 1.51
